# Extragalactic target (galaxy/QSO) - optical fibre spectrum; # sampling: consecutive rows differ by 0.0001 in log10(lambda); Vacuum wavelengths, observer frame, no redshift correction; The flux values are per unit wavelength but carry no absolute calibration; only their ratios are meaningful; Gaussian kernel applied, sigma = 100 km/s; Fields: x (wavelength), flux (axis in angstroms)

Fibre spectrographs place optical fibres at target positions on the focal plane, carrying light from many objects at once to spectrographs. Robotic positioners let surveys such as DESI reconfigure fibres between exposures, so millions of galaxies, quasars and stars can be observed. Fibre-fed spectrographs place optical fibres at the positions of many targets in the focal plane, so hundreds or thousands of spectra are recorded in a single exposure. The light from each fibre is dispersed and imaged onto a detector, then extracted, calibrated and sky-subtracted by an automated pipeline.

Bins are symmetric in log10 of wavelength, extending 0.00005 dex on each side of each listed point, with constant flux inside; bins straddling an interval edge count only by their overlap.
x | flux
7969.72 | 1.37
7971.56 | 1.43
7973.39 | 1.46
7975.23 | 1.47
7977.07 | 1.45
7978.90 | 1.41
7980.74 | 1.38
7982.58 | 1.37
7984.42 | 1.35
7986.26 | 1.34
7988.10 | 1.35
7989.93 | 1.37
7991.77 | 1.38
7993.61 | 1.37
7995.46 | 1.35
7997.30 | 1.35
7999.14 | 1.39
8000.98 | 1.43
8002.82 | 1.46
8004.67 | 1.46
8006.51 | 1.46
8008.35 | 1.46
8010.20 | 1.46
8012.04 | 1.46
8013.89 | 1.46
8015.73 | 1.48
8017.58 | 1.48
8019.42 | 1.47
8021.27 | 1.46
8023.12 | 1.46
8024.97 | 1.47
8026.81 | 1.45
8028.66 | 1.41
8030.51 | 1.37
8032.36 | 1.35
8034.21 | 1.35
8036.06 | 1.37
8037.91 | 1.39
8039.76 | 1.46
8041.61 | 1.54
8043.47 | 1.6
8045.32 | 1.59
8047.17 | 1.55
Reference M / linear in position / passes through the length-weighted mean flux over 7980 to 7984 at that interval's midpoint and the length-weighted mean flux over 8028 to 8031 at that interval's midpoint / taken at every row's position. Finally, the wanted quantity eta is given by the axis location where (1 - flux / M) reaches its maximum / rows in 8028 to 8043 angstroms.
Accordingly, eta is 8034.21 angstroms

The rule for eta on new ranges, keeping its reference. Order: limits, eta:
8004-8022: 8021.27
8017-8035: 8034.21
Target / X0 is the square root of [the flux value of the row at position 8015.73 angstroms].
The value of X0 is 1.22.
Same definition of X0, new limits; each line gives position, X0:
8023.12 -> 1.21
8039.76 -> 1.21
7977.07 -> 1.20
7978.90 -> 1.19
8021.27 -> 1.21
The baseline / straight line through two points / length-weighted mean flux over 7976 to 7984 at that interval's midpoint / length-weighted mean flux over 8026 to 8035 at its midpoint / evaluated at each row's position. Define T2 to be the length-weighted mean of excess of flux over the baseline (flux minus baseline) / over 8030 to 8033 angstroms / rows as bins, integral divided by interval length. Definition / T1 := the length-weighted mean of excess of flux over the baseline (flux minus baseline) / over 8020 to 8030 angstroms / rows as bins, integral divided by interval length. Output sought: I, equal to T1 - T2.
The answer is 0.09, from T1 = 0.06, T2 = -0.025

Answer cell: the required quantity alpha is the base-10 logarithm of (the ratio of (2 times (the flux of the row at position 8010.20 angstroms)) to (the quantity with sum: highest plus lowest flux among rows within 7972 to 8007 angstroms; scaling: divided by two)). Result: 0.318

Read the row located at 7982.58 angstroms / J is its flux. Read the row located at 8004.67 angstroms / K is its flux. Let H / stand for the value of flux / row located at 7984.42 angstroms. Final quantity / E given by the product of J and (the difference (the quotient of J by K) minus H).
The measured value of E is -0.56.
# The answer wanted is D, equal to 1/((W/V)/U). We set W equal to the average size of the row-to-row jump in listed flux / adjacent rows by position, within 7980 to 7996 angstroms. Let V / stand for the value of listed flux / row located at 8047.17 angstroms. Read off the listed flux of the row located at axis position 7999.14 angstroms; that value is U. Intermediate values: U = 1.39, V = 1.55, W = 0.014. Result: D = 157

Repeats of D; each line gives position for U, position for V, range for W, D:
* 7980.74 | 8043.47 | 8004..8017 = 662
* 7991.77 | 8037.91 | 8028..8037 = 96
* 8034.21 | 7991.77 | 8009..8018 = 373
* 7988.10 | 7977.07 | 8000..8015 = 457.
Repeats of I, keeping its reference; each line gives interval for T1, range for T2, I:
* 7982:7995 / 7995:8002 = -0.03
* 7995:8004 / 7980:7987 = 0.04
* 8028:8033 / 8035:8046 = -0.11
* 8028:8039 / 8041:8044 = -0.20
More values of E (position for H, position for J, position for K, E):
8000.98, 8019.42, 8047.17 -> -0.71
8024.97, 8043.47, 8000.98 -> -0.56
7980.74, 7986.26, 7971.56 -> -0.59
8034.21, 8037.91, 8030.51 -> -0.47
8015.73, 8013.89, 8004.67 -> -0.70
